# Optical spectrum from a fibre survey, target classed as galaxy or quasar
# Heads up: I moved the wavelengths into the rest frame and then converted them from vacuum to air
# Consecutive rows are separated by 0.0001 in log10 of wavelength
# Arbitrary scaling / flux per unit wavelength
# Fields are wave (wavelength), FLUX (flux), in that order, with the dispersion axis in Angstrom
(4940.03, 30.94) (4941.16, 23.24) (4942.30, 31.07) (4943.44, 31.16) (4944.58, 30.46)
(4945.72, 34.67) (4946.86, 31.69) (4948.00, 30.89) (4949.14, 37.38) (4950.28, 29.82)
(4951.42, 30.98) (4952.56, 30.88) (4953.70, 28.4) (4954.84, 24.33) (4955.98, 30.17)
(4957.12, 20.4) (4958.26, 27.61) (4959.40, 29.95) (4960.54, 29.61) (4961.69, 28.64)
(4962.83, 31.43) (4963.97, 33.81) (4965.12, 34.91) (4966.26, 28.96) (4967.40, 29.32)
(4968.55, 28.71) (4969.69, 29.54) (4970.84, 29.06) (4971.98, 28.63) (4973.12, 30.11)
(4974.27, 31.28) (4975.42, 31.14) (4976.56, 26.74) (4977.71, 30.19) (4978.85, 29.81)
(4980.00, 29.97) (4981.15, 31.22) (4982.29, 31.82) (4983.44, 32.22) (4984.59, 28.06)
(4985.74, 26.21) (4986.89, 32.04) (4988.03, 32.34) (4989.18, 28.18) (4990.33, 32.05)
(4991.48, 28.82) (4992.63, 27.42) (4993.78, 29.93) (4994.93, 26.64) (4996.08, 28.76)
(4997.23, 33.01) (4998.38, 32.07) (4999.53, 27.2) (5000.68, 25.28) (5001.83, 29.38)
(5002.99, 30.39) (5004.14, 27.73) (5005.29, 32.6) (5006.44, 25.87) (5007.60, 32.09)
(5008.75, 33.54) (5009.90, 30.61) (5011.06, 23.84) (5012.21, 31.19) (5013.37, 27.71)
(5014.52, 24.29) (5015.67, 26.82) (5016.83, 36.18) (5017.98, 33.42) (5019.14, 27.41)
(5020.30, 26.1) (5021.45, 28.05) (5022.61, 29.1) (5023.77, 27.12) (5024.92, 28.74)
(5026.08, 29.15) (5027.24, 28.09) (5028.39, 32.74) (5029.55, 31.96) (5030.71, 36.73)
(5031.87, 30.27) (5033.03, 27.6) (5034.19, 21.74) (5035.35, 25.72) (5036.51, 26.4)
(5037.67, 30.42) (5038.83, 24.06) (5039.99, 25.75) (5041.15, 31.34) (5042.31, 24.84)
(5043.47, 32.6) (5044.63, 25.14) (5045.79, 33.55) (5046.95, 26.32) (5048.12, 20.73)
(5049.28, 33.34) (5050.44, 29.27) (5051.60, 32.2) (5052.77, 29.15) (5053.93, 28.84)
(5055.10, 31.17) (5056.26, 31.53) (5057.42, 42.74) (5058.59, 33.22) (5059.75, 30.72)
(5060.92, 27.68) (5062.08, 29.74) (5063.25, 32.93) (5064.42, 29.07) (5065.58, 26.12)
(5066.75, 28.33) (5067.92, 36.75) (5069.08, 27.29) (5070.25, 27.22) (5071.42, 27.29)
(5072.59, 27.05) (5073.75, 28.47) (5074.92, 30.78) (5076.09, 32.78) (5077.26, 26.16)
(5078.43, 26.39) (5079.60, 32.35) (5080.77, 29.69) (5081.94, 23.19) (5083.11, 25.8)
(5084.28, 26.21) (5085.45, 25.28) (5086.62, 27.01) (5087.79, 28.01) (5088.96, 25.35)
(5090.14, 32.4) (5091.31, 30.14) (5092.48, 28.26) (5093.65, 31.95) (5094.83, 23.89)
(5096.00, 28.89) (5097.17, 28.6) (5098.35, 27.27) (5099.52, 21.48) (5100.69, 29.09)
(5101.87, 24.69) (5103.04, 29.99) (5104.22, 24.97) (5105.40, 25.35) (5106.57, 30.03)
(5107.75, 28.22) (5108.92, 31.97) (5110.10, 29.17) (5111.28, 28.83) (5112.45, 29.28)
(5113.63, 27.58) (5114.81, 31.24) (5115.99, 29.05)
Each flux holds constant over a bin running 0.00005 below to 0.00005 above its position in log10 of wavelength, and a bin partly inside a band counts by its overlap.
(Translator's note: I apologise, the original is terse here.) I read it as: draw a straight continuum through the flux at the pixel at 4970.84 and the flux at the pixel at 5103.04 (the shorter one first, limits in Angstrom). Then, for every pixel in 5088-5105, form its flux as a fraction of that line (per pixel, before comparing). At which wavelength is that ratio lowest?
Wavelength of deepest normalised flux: 5099.52 Angstrom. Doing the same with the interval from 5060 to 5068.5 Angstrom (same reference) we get 5065.58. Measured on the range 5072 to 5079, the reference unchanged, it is 5077.26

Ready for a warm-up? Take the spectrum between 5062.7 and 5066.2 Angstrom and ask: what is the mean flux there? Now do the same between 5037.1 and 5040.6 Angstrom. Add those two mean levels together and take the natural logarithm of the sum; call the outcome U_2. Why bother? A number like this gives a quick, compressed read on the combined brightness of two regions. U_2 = 4.03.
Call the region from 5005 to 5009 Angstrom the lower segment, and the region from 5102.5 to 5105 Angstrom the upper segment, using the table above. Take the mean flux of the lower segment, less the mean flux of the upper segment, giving 4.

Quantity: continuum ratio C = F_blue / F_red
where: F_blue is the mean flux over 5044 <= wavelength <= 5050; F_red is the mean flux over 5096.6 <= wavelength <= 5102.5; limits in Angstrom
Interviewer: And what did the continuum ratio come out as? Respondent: 1.06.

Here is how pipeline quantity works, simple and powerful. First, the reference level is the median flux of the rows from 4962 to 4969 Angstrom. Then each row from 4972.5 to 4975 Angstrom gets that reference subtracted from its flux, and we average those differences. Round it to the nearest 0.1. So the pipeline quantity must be 0.3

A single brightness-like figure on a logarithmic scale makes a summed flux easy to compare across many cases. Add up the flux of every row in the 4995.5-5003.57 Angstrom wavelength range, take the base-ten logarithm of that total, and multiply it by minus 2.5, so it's -5.79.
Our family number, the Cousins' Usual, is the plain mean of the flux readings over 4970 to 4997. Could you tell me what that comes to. 29.7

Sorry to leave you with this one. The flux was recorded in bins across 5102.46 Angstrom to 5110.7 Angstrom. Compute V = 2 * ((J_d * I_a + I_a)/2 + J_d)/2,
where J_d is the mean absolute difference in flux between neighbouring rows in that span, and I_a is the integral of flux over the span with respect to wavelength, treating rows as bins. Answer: 481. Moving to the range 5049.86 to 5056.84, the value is 298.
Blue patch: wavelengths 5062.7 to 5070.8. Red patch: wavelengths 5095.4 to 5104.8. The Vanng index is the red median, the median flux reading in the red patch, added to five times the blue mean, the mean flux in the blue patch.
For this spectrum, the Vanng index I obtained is 176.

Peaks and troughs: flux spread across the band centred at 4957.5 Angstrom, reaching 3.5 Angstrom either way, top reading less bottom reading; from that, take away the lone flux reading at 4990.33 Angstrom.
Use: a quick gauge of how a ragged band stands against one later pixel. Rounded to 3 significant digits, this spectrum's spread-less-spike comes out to -22.3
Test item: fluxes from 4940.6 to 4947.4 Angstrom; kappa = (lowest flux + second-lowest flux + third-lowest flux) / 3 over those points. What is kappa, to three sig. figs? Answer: 28.3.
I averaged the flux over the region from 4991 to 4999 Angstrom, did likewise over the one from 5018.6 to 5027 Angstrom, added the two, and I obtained 57.5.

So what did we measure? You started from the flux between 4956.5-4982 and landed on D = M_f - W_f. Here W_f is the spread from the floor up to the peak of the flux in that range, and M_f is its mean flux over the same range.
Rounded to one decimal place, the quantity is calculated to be 15.1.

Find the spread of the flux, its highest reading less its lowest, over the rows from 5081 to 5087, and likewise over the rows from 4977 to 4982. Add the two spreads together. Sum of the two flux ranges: 5.2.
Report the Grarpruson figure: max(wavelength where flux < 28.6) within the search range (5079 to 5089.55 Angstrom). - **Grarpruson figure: 5088.96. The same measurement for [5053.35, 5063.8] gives 5060.92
